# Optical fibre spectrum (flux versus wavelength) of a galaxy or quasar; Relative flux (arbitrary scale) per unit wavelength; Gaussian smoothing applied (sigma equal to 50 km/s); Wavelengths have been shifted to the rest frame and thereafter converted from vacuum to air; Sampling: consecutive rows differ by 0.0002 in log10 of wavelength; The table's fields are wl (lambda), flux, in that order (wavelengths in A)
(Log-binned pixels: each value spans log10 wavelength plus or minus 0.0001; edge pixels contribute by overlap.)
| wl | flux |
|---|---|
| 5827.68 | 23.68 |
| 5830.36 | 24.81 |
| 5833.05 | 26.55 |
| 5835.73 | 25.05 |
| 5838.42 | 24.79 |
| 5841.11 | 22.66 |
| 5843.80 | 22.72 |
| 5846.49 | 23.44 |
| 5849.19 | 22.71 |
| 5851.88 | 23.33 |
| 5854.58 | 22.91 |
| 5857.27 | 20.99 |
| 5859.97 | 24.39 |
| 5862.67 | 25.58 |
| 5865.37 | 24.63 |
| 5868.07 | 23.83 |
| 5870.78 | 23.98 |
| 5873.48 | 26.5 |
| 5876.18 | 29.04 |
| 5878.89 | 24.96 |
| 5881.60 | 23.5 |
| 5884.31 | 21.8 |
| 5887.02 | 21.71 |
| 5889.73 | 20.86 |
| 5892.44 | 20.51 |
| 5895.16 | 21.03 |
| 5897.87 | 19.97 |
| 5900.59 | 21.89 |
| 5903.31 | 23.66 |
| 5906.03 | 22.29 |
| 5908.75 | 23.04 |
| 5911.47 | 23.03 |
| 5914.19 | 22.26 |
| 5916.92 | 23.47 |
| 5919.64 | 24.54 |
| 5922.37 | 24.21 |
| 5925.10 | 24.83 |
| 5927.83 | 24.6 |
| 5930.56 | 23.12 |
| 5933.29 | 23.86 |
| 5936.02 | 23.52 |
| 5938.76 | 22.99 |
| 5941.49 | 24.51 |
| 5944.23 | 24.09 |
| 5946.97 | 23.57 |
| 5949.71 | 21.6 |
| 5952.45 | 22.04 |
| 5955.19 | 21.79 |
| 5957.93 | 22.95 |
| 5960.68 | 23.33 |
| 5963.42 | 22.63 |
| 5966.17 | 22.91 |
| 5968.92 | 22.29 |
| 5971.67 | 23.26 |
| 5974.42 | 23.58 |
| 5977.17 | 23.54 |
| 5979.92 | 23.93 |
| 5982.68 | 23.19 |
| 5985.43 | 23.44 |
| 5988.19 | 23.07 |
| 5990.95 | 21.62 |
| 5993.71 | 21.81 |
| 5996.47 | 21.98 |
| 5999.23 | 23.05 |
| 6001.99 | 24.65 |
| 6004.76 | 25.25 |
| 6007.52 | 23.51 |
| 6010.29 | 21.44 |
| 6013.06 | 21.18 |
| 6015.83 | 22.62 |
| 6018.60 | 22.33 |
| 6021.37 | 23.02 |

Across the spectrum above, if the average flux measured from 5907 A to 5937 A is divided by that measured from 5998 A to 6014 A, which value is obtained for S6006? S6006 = 1.02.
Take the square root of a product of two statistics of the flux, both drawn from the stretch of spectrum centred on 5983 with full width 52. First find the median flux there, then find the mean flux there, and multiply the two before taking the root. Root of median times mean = 23.2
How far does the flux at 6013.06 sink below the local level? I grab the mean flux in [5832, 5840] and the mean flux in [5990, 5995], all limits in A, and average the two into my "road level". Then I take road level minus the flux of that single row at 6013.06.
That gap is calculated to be 2.4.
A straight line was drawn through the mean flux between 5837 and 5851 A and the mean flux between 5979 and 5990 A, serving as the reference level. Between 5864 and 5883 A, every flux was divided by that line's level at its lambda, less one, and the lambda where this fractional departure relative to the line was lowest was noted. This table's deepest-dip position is 5881.60 A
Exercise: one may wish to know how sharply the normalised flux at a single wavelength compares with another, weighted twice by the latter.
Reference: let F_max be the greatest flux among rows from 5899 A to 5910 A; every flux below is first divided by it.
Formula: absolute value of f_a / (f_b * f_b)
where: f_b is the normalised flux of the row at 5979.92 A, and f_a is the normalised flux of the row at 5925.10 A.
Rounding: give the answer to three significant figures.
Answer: 1.03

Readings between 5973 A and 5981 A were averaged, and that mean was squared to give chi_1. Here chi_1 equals 561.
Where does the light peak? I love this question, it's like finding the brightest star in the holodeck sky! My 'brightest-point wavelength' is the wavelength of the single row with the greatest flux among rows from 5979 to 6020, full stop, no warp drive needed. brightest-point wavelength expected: 6004.76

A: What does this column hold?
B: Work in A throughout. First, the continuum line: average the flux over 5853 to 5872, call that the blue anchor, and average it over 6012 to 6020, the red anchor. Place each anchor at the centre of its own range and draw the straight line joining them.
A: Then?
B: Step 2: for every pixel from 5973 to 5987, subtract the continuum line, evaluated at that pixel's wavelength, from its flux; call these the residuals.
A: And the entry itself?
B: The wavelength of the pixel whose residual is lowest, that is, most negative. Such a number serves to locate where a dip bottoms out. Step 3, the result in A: 5982.68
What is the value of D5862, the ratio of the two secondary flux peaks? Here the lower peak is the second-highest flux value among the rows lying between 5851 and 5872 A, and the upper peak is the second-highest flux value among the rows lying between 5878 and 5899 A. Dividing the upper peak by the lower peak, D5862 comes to 0.95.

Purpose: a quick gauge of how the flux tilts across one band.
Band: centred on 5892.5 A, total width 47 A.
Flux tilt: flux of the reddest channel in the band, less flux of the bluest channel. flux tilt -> -1.7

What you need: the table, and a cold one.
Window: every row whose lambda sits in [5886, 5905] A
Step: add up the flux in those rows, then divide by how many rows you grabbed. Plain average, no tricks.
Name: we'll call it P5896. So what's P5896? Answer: 21.4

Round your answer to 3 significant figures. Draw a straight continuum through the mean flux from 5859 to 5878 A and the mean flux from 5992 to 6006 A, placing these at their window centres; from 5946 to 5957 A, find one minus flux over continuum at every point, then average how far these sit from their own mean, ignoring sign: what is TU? 0.0261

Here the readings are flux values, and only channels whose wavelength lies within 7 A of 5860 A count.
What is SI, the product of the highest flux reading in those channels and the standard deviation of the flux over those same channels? 41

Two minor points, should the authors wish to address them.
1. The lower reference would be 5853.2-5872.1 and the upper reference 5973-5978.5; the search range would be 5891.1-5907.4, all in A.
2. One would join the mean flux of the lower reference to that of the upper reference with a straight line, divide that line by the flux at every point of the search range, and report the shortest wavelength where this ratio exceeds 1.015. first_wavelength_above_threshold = 5892.44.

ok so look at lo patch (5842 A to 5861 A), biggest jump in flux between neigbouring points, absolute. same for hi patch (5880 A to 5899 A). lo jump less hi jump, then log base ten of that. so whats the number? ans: 0.23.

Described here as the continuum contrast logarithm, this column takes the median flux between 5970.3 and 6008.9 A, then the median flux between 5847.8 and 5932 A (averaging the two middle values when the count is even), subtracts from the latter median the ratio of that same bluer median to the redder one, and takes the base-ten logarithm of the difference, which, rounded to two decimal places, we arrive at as 1.35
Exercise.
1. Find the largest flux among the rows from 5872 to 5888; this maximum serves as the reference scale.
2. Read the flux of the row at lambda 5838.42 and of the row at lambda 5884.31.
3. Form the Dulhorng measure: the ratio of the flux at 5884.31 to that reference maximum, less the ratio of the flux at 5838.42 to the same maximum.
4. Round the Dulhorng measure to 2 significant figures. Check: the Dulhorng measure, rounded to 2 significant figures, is -0.10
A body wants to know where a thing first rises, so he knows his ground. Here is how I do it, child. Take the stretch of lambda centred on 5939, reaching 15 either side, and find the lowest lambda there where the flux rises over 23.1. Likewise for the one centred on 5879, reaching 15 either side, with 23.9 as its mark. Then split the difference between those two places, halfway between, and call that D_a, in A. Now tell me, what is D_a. 5895.2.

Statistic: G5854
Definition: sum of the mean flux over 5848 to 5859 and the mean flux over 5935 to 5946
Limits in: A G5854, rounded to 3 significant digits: 46.3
